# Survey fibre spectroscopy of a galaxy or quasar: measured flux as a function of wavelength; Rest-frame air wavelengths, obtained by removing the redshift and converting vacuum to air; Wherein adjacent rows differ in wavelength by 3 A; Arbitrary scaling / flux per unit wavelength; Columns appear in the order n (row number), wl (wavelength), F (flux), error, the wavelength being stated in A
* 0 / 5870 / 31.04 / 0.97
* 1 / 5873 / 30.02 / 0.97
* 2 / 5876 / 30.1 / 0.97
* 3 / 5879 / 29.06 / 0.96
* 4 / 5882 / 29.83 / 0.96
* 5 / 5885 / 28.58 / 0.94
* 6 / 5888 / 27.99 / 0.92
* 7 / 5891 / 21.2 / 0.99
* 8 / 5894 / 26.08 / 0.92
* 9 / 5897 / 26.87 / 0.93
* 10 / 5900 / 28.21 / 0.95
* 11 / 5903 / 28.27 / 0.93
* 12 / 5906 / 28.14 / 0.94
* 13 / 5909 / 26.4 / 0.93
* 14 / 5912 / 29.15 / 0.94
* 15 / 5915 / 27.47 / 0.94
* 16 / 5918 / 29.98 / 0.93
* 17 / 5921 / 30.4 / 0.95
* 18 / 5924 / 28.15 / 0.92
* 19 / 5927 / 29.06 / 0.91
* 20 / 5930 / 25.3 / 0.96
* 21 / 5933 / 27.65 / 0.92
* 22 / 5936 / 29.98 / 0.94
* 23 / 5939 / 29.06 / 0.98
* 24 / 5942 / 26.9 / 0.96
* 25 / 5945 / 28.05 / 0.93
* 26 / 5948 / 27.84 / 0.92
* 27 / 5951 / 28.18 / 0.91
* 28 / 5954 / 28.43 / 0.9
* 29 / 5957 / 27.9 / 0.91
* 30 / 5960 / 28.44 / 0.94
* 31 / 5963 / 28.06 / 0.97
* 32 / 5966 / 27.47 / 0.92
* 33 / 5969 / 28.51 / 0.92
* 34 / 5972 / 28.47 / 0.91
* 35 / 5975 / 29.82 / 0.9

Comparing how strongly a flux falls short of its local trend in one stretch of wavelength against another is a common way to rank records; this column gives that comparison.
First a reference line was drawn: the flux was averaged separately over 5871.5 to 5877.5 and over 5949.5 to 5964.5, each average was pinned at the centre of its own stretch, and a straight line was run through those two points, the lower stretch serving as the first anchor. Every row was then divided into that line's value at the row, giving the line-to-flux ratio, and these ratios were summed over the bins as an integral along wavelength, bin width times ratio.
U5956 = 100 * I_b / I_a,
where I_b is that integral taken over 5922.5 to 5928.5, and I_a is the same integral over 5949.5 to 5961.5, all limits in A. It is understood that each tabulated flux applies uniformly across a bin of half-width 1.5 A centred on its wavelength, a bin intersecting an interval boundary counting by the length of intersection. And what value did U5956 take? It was 51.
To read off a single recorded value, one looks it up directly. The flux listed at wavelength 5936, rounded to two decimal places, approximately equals 29.98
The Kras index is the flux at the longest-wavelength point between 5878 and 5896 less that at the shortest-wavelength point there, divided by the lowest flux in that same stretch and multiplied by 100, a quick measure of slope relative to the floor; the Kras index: -14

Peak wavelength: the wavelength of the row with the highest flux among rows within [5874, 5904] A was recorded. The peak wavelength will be 5876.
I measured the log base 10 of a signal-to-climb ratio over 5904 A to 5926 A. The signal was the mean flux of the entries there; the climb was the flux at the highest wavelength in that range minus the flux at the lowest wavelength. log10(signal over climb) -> 3.5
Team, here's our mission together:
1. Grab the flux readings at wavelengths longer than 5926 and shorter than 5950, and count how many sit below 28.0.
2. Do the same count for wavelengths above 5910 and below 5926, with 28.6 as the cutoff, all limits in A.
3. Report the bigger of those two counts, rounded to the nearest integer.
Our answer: 4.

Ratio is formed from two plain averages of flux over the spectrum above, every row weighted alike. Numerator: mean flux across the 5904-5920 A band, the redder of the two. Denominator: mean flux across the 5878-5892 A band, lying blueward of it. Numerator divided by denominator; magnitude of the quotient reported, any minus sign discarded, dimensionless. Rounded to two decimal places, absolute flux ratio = 1.03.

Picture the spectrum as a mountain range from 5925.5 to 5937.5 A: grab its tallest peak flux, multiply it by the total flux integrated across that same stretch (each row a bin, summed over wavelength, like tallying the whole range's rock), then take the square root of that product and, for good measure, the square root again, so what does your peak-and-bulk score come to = 10.0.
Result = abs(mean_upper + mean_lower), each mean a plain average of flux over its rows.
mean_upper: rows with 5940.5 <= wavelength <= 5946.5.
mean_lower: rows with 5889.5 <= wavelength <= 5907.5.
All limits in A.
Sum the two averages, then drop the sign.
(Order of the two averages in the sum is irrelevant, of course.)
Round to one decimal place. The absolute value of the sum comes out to 53.9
